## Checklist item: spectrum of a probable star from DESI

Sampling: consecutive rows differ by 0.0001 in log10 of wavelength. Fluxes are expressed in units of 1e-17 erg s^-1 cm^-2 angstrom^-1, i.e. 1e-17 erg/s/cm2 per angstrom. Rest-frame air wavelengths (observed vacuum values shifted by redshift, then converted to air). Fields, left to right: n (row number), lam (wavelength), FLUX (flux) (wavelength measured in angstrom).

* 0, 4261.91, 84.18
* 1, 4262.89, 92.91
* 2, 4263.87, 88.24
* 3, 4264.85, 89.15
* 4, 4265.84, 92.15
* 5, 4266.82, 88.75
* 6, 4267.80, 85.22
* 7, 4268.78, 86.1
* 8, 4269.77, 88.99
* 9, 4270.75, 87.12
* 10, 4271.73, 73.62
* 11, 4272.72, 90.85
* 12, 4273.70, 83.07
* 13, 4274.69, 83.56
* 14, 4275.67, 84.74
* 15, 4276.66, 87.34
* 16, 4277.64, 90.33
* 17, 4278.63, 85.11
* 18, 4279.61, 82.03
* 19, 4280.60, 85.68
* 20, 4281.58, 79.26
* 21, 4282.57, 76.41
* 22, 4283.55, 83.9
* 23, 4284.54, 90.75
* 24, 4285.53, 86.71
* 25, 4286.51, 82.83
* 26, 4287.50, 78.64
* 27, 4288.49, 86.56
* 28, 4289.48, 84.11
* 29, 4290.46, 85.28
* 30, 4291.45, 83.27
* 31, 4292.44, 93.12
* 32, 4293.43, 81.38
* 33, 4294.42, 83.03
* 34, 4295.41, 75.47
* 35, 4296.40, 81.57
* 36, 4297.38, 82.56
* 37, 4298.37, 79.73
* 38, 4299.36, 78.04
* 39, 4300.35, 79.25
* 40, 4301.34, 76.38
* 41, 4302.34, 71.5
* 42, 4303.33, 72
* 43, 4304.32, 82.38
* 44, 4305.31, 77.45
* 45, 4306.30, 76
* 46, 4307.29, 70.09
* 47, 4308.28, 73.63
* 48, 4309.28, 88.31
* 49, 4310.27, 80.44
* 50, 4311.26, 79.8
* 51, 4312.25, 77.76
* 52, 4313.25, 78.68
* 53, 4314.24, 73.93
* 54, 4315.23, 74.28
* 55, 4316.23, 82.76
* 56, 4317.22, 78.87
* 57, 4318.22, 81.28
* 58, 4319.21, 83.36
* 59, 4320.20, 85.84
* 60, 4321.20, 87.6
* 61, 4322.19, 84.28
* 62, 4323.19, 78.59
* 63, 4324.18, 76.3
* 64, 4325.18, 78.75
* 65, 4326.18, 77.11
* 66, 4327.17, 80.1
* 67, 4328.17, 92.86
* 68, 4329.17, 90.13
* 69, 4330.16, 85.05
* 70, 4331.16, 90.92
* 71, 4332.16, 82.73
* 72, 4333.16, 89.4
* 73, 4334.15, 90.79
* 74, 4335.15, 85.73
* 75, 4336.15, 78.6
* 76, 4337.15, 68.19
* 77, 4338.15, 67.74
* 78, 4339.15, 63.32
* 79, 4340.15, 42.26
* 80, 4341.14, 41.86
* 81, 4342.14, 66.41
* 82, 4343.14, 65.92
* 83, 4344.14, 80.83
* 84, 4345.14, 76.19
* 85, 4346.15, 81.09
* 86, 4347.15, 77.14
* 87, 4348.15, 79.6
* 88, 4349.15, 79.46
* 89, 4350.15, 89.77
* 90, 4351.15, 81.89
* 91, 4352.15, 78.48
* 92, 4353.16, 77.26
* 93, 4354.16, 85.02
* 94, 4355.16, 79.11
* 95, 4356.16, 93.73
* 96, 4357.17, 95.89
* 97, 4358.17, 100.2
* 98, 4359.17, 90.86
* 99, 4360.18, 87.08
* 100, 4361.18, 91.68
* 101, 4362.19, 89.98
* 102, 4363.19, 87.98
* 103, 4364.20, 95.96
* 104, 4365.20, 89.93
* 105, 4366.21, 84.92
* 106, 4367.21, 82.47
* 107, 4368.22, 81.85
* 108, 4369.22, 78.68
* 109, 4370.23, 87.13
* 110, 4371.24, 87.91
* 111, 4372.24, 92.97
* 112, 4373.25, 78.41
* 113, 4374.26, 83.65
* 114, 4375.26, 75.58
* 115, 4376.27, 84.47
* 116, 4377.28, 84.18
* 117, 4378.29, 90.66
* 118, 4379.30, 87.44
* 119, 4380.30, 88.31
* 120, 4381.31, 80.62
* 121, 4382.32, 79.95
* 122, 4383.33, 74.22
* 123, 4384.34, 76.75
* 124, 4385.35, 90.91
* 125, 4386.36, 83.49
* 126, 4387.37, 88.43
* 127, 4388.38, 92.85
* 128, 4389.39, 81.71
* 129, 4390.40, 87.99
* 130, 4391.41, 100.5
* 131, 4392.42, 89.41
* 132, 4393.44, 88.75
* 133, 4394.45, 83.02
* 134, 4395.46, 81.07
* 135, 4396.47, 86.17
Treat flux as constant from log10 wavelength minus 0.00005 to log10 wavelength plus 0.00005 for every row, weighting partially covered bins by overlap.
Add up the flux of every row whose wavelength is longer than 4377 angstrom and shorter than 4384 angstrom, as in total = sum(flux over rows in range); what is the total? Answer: 585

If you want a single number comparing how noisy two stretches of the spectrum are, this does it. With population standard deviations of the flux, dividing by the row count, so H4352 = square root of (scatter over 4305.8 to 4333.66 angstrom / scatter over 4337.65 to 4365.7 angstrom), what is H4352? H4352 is 0.64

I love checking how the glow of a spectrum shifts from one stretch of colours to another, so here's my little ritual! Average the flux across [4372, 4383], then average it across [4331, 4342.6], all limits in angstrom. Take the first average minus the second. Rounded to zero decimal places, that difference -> 12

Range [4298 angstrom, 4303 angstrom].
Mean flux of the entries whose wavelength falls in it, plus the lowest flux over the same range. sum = 148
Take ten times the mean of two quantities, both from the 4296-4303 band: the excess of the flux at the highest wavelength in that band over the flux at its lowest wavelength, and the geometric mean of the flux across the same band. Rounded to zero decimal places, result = 341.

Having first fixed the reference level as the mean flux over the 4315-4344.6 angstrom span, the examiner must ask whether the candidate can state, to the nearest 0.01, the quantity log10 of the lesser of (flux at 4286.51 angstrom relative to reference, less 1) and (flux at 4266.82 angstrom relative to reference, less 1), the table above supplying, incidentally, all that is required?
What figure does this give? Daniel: -1.18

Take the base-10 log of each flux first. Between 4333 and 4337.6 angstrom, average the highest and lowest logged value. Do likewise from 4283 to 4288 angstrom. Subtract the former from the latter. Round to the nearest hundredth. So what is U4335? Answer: 0.03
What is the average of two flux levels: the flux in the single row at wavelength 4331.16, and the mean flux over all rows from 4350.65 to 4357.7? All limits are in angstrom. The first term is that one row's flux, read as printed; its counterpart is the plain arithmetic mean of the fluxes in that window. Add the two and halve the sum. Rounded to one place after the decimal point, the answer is 87.7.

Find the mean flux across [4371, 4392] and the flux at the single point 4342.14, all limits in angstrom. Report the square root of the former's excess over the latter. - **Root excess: 4.3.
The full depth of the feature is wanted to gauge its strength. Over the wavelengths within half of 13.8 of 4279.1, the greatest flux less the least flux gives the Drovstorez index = 14.4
